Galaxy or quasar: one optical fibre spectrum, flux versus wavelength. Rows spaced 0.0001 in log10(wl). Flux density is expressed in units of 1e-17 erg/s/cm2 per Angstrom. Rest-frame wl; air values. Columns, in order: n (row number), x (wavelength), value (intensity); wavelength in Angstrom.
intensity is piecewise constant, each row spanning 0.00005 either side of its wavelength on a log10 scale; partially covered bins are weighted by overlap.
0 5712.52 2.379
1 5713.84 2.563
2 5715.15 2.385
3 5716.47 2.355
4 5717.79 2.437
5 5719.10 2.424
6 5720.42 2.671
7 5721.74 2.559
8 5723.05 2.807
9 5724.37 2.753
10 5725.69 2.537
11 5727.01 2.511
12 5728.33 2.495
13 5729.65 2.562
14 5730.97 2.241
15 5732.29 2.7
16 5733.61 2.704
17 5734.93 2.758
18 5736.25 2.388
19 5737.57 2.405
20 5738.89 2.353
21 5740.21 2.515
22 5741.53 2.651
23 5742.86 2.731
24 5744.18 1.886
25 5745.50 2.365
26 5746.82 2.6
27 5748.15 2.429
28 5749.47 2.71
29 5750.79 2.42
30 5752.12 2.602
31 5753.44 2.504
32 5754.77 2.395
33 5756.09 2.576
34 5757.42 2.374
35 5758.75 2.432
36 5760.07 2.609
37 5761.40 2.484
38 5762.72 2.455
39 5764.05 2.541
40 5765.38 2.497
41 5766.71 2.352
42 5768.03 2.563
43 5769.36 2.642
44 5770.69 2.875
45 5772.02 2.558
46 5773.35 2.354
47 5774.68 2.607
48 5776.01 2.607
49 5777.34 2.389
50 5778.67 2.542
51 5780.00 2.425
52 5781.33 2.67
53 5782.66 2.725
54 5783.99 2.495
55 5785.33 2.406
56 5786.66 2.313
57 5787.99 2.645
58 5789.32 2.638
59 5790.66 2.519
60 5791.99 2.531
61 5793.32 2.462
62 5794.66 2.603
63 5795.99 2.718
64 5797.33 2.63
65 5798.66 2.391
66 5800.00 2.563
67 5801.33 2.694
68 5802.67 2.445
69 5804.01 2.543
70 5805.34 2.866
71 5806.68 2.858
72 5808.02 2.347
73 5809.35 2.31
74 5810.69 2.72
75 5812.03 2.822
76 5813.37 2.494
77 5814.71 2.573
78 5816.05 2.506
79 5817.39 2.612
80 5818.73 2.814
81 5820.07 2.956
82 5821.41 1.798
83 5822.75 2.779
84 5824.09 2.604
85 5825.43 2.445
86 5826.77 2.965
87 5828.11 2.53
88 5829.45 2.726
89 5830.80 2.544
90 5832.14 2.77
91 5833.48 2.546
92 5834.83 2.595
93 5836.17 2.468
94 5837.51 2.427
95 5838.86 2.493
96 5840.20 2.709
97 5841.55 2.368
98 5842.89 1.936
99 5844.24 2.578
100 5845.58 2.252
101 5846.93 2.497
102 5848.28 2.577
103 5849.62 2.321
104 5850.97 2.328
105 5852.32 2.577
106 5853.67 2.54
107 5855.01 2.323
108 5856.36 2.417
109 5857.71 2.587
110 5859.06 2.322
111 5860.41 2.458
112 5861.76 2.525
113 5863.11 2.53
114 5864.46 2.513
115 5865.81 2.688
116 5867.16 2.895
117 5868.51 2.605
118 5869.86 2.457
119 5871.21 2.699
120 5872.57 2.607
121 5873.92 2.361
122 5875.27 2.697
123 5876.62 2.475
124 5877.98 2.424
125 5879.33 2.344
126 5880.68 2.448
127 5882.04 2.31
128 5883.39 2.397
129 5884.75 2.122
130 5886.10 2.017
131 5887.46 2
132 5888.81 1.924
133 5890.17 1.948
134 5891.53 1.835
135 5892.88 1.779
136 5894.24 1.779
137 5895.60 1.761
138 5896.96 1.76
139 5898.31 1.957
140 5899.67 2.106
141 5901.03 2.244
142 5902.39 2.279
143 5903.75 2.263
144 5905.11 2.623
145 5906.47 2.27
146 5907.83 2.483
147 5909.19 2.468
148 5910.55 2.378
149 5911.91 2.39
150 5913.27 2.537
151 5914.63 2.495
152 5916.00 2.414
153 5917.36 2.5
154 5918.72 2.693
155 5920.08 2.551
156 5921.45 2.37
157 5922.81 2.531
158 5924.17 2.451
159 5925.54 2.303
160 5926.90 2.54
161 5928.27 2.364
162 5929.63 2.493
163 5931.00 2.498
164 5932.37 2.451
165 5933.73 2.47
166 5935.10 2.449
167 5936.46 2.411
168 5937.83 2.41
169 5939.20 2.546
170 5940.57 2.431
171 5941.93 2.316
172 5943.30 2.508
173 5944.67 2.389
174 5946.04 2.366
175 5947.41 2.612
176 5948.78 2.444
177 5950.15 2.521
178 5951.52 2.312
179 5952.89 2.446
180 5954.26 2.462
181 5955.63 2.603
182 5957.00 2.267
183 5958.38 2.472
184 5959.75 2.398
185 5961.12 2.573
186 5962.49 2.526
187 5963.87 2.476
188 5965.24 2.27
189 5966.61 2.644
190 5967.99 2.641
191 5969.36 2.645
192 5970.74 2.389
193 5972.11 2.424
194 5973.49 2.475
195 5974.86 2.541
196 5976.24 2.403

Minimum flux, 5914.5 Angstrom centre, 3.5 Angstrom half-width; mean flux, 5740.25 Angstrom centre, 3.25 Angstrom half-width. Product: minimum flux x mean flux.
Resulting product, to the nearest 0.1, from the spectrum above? 6.0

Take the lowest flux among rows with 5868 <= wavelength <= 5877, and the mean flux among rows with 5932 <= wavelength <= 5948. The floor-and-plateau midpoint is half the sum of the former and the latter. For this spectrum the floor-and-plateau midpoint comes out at 2.40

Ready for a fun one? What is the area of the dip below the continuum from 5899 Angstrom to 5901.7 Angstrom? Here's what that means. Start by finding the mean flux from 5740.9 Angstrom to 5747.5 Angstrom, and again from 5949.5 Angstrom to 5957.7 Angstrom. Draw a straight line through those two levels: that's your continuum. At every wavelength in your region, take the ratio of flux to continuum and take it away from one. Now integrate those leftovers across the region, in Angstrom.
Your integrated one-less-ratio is 0.29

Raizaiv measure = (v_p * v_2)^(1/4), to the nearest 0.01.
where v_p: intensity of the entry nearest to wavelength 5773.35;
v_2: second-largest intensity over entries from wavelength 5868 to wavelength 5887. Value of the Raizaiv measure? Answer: 1.59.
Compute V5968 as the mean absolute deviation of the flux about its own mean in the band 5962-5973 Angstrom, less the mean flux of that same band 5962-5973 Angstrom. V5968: -2.39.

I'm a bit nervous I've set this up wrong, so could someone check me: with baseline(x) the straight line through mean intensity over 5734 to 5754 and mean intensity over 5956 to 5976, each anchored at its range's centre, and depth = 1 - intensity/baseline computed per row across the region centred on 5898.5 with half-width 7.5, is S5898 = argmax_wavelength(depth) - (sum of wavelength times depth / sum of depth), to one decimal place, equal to 1.0 Angstrom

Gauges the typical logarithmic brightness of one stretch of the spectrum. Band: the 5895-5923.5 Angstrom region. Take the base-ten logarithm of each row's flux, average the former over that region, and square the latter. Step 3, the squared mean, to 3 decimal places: 0.134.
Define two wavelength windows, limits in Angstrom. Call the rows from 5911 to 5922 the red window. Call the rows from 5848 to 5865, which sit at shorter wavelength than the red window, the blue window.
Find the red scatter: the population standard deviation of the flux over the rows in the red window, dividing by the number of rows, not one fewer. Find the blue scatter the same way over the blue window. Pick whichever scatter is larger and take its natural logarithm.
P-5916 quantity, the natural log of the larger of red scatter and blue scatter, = -2.3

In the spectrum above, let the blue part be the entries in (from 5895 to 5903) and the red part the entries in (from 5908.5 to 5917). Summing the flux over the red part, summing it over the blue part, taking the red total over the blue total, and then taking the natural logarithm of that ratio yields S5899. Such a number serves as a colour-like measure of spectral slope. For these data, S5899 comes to 0.19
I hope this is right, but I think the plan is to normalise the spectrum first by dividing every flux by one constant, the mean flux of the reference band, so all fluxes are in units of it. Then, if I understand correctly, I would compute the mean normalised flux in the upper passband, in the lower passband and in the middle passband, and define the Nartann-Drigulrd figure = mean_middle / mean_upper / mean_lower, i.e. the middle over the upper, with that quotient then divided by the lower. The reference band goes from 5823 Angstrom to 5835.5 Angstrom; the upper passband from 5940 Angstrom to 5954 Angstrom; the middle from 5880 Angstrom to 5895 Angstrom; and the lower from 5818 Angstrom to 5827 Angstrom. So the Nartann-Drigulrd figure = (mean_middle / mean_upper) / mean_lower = 0.85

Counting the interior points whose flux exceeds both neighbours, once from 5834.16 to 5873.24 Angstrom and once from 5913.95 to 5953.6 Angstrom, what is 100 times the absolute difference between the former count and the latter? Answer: 100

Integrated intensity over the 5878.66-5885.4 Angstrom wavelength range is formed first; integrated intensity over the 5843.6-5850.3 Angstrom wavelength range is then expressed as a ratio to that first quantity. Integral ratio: 1.05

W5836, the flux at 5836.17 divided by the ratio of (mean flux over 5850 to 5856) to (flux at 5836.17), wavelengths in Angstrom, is 2.5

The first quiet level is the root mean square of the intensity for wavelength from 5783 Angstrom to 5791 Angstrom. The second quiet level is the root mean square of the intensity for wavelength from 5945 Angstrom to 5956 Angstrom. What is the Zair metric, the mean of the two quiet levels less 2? 0.49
